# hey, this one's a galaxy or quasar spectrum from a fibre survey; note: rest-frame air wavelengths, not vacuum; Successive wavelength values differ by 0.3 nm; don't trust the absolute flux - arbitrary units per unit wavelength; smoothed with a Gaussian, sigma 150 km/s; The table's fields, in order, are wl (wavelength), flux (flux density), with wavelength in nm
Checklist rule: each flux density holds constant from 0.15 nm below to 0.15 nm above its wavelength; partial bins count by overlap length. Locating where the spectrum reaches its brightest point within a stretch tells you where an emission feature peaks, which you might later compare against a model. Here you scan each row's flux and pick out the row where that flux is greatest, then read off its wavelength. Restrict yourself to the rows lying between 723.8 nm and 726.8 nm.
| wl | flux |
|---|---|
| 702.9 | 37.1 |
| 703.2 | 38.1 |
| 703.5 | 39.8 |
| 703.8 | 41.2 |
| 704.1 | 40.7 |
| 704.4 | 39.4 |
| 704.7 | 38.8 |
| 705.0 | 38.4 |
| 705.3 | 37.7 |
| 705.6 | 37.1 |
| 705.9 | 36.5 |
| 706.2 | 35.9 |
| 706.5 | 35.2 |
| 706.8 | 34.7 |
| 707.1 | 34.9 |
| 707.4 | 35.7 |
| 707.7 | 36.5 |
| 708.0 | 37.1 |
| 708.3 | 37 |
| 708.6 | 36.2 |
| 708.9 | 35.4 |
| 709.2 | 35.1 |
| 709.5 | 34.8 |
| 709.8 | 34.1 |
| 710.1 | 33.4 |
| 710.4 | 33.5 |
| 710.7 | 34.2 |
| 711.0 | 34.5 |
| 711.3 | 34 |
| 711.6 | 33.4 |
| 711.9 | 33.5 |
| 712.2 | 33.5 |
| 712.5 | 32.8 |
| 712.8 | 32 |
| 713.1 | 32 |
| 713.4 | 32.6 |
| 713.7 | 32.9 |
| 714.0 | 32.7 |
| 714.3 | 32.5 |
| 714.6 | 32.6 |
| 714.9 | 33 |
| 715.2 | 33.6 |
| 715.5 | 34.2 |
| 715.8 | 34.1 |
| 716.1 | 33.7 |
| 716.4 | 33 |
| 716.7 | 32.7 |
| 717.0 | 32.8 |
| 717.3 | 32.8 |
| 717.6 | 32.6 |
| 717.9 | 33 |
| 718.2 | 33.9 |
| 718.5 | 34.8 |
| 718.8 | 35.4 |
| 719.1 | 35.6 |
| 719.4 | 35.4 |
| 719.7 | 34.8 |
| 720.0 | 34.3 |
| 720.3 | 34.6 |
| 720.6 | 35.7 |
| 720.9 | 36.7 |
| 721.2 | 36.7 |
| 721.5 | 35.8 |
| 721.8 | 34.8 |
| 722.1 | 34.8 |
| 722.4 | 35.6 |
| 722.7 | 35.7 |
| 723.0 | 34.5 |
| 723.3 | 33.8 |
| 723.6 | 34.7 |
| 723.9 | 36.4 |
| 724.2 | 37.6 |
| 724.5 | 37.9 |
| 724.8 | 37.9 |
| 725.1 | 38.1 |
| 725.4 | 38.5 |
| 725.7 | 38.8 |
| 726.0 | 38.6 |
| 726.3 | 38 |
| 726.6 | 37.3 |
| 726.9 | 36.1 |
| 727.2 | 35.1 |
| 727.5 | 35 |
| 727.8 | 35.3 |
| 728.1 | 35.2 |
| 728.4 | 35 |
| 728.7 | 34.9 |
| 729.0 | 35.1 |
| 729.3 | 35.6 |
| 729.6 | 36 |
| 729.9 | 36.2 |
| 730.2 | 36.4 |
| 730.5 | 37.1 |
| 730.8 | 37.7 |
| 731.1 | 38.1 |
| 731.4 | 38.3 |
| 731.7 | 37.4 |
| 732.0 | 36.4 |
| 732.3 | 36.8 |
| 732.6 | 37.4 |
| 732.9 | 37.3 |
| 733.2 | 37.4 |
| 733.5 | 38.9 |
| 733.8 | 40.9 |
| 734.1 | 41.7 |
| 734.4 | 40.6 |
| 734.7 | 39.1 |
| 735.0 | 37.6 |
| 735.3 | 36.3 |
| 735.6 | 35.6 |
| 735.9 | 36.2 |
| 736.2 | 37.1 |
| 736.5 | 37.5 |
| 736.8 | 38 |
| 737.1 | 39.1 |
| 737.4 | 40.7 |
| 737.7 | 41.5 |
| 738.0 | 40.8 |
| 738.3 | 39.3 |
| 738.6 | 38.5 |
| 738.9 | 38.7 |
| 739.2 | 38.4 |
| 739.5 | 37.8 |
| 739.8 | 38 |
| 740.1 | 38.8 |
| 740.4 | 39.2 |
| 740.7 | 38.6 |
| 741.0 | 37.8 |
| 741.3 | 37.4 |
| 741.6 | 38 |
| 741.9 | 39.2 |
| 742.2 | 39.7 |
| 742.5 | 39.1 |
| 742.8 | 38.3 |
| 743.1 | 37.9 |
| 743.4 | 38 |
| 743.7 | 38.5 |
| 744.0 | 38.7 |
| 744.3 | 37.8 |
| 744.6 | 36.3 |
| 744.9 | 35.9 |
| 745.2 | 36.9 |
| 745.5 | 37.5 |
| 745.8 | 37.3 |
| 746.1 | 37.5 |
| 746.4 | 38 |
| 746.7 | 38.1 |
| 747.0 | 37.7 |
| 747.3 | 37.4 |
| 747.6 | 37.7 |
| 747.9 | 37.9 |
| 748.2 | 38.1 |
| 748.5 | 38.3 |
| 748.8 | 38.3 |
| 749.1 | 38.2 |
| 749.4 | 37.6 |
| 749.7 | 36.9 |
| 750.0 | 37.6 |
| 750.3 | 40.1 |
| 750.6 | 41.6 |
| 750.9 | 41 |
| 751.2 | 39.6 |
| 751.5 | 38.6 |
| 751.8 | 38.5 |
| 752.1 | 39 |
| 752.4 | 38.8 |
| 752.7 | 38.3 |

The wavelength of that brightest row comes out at 725.7 nm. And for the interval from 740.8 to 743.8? 742.2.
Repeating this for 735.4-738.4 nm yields 737.7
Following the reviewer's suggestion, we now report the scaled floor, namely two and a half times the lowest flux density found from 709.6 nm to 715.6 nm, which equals 80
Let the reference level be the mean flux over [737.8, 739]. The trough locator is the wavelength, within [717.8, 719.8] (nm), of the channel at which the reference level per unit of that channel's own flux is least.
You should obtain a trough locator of 719.1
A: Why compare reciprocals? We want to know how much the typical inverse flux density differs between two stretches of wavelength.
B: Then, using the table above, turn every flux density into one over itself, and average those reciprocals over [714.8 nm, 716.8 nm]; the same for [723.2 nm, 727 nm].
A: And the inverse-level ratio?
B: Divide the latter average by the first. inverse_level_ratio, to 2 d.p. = 0.90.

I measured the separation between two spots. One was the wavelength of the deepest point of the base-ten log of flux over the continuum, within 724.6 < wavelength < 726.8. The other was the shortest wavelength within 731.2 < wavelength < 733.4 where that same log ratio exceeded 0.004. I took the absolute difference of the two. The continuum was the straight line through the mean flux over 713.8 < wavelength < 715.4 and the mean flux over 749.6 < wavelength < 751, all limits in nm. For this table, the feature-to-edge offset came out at 4.80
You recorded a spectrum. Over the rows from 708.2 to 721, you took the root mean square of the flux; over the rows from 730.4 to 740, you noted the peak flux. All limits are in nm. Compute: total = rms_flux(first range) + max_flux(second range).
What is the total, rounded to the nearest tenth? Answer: 75.7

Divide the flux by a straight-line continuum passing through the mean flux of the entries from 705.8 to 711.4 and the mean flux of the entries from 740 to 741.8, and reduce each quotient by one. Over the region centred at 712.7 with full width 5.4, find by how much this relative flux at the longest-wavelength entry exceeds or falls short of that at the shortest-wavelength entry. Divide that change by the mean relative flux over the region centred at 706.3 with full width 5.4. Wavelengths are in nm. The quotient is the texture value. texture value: -0.1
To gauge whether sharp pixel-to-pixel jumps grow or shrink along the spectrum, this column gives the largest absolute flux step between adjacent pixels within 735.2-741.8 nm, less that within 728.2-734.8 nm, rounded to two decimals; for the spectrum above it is -0.40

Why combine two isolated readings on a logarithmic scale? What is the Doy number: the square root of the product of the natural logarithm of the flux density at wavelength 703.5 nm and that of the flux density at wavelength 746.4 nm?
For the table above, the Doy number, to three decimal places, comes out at 3.661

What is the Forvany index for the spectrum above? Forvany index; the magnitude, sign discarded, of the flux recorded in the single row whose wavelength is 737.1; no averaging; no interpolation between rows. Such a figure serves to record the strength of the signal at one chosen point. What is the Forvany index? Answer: 39.1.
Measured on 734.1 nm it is 41.7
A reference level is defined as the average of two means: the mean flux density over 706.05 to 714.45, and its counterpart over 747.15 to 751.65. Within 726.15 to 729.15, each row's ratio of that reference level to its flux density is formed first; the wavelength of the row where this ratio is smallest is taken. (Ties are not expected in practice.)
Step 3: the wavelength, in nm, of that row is 726.3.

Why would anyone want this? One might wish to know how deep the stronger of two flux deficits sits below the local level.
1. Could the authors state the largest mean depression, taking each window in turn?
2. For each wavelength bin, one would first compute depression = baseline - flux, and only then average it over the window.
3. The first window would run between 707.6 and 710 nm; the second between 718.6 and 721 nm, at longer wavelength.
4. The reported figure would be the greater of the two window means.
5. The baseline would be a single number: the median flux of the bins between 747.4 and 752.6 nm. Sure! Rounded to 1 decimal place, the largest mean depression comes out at 3.0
